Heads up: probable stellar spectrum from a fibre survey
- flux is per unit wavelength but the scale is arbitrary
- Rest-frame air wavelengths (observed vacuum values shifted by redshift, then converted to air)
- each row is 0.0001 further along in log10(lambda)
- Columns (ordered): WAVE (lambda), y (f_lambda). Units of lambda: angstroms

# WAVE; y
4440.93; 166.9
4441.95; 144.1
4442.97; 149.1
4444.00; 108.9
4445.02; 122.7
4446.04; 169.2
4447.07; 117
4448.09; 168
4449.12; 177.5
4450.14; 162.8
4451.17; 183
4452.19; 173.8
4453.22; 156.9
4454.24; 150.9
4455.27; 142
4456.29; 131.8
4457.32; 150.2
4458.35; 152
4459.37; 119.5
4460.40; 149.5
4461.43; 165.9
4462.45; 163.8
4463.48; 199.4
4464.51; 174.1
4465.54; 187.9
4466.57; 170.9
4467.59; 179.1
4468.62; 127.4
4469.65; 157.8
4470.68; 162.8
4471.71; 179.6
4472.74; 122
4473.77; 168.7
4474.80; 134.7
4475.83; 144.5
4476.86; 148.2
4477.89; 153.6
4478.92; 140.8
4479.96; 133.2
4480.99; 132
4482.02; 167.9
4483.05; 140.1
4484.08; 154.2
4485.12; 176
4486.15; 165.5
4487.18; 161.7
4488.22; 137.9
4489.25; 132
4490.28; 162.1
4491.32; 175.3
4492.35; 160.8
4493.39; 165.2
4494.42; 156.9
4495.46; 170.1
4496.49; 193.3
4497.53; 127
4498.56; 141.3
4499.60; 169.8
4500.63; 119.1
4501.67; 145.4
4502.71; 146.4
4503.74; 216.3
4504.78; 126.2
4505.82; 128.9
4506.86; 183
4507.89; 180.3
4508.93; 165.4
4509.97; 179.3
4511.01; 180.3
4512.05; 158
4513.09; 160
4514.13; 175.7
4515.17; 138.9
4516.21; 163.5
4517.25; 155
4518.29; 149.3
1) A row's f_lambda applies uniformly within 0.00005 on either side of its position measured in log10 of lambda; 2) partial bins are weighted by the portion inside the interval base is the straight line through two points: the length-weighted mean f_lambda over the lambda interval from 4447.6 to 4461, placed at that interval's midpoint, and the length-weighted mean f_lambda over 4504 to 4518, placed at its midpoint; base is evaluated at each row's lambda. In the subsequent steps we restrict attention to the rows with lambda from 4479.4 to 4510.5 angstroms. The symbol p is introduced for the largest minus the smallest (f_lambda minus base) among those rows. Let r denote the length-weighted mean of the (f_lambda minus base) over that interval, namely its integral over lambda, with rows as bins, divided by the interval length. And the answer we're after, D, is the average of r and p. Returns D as 47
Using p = 97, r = -3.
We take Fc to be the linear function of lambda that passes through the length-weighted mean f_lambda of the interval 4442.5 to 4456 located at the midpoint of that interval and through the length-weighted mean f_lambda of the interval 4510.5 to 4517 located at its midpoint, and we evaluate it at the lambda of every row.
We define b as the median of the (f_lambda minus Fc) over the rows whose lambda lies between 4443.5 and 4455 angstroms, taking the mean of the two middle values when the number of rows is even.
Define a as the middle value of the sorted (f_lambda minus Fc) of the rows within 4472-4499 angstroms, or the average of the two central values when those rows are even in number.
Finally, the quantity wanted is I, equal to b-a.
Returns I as 14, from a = -3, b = 11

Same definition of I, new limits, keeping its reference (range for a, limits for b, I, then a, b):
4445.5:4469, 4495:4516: -10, 11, 1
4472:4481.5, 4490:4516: 20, -16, 4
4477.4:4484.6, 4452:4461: 13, -16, -3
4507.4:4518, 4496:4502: -19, 2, -17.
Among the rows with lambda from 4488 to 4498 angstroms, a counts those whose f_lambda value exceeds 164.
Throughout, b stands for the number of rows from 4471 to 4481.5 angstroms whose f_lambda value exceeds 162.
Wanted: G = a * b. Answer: 8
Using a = 4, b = 2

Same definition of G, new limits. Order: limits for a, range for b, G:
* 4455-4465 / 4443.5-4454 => 18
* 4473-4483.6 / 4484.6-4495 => 10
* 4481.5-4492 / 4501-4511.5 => 24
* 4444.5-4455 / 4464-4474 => 35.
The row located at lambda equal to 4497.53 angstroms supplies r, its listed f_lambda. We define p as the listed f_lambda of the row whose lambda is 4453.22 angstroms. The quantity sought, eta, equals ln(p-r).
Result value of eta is 3.4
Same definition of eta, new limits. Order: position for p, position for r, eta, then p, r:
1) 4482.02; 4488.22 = 3.4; 167.9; 137.9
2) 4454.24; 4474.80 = 2.8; 150.9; 134.7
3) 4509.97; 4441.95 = 3.6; 179.3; 144.1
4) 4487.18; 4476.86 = 2.6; 161.7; 148.2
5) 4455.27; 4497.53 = 2.7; 142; 127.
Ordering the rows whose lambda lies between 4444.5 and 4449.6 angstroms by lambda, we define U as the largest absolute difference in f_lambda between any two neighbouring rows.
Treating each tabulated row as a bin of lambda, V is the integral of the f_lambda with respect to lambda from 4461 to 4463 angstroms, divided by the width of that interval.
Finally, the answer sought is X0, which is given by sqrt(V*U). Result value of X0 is 93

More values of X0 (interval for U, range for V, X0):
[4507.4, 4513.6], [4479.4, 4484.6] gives 57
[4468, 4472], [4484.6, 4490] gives 69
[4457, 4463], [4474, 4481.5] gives 68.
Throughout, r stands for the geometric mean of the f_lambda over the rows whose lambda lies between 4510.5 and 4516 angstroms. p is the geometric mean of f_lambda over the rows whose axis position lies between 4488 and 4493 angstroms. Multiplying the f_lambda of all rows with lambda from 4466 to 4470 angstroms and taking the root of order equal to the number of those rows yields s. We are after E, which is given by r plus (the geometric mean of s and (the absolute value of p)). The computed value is 317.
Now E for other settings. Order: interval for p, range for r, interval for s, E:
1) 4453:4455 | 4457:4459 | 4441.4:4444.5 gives 294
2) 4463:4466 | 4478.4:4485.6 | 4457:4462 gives 314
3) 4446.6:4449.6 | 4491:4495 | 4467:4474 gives 318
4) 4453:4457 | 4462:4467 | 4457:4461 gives 322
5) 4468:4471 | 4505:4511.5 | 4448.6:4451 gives 327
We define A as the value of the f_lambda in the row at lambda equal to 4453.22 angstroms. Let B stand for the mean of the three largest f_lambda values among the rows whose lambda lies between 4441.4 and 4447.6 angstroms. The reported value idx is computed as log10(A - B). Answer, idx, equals 0.44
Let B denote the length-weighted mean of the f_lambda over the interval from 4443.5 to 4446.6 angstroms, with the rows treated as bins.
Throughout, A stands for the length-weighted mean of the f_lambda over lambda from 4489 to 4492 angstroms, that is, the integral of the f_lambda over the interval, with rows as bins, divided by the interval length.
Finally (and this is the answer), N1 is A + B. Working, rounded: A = 159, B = 134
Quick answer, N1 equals 293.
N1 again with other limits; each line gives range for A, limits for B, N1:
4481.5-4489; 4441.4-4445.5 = 288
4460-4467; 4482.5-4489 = 328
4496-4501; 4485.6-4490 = 301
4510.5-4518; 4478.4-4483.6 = 304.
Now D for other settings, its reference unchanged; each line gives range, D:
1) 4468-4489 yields 25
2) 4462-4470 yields 43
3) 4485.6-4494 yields 21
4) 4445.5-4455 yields 36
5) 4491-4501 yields 36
